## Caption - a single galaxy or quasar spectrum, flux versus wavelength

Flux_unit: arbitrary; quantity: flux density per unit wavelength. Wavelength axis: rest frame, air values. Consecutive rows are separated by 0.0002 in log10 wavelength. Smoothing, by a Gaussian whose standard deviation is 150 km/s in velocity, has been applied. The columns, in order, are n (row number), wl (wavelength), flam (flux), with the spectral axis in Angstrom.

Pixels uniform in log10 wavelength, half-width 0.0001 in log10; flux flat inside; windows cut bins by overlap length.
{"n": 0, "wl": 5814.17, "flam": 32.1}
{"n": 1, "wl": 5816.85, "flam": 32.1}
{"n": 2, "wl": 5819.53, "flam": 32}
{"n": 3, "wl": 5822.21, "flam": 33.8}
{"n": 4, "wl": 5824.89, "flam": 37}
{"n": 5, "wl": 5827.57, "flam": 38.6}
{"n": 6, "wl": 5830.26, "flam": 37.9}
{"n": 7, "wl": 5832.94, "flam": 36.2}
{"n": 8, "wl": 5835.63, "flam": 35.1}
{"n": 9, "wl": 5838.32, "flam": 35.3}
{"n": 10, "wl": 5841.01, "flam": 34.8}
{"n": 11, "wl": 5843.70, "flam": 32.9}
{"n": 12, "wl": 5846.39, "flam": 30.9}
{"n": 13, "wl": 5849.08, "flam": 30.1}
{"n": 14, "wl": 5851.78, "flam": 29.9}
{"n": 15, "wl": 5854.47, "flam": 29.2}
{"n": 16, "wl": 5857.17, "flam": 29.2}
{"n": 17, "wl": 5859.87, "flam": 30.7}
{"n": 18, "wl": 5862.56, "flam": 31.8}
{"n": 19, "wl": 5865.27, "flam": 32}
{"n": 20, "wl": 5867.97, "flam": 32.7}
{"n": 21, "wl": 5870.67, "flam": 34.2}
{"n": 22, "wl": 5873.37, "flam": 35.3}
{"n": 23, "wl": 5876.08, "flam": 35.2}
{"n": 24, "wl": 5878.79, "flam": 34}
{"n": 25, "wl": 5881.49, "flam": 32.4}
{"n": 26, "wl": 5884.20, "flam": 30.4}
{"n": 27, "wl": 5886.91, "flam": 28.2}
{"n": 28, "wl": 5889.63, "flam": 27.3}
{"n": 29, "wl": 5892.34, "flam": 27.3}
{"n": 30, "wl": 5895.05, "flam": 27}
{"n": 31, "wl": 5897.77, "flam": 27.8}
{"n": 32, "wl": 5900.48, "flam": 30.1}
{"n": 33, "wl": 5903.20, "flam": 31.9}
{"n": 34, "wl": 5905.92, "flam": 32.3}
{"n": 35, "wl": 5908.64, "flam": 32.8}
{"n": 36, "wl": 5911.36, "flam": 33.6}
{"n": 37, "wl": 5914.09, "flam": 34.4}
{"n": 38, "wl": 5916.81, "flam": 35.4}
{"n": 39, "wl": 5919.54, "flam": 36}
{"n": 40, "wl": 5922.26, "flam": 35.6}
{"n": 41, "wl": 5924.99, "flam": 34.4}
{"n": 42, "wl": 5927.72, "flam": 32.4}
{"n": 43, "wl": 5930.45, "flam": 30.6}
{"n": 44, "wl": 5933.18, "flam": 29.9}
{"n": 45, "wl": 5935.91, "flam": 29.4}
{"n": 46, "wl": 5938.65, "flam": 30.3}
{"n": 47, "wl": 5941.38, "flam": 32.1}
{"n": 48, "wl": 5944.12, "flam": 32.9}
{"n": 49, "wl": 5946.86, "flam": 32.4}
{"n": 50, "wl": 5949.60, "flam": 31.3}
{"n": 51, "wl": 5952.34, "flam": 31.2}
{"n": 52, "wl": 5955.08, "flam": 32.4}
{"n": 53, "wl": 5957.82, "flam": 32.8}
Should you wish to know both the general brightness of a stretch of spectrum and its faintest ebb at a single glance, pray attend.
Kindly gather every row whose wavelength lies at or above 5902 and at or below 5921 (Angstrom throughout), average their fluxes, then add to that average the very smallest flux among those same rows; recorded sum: 65.7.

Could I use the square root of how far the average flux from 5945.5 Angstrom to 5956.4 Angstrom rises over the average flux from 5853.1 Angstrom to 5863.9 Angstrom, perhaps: 1.26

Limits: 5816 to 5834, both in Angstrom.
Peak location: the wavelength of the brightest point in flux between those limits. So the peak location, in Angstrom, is 5827.57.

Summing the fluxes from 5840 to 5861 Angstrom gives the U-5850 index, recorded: 248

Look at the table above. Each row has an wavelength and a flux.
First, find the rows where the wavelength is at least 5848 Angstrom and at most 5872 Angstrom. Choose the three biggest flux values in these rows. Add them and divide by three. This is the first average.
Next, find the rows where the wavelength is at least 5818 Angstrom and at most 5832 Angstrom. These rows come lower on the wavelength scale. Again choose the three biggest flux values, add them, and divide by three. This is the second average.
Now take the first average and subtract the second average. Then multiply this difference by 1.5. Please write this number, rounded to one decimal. -7.3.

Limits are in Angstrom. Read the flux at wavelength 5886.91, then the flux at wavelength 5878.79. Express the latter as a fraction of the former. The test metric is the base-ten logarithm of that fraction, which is 0.081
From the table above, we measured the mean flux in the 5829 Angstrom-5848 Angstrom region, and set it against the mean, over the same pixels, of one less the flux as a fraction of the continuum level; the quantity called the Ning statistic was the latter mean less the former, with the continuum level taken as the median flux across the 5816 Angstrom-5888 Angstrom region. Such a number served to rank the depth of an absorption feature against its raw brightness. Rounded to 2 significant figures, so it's -35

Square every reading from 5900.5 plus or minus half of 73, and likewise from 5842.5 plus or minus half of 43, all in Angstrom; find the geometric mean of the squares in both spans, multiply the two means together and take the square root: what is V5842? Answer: 1056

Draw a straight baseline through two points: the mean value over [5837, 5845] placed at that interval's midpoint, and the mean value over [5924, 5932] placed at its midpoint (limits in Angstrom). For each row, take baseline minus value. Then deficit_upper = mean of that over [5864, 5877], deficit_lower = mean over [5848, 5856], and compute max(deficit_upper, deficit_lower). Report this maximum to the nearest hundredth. 4.37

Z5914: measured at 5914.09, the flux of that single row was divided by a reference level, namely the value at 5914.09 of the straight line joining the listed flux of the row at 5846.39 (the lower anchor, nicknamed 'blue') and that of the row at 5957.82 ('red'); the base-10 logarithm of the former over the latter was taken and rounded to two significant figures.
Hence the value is 0.031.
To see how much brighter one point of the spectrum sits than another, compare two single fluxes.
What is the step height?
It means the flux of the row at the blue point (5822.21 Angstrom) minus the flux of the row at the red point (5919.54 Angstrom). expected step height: -2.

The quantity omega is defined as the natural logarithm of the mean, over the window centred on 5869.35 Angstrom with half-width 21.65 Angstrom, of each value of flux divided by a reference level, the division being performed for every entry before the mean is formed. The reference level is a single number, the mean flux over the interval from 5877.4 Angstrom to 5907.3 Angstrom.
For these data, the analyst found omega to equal 0.050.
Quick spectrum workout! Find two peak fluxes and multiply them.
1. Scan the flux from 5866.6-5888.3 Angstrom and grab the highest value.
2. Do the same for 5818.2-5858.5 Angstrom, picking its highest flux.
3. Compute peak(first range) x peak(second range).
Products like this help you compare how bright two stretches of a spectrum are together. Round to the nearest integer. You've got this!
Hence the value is 1363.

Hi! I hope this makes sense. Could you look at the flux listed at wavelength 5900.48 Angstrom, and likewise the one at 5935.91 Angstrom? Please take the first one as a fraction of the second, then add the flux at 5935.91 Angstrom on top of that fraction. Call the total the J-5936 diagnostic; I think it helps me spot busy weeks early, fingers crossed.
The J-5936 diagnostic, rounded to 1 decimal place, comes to 30.4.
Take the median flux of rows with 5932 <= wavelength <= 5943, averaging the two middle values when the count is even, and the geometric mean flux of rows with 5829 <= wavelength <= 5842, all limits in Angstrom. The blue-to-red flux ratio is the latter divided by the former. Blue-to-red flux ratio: 1.19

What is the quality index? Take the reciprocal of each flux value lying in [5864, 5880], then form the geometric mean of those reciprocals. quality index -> 0.0295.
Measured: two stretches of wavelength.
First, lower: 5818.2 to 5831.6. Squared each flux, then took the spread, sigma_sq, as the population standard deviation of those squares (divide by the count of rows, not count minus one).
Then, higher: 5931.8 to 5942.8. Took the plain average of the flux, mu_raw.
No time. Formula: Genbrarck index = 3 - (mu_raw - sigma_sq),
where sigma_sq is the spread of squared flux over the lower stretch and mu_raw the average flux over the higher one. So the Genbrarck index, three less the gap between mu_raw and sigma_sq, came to 152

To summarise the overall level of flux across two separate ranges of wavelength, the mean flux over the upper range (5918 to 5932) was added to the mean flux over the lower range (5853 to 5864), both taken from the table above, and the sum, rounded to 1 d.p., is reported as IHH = 64.0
